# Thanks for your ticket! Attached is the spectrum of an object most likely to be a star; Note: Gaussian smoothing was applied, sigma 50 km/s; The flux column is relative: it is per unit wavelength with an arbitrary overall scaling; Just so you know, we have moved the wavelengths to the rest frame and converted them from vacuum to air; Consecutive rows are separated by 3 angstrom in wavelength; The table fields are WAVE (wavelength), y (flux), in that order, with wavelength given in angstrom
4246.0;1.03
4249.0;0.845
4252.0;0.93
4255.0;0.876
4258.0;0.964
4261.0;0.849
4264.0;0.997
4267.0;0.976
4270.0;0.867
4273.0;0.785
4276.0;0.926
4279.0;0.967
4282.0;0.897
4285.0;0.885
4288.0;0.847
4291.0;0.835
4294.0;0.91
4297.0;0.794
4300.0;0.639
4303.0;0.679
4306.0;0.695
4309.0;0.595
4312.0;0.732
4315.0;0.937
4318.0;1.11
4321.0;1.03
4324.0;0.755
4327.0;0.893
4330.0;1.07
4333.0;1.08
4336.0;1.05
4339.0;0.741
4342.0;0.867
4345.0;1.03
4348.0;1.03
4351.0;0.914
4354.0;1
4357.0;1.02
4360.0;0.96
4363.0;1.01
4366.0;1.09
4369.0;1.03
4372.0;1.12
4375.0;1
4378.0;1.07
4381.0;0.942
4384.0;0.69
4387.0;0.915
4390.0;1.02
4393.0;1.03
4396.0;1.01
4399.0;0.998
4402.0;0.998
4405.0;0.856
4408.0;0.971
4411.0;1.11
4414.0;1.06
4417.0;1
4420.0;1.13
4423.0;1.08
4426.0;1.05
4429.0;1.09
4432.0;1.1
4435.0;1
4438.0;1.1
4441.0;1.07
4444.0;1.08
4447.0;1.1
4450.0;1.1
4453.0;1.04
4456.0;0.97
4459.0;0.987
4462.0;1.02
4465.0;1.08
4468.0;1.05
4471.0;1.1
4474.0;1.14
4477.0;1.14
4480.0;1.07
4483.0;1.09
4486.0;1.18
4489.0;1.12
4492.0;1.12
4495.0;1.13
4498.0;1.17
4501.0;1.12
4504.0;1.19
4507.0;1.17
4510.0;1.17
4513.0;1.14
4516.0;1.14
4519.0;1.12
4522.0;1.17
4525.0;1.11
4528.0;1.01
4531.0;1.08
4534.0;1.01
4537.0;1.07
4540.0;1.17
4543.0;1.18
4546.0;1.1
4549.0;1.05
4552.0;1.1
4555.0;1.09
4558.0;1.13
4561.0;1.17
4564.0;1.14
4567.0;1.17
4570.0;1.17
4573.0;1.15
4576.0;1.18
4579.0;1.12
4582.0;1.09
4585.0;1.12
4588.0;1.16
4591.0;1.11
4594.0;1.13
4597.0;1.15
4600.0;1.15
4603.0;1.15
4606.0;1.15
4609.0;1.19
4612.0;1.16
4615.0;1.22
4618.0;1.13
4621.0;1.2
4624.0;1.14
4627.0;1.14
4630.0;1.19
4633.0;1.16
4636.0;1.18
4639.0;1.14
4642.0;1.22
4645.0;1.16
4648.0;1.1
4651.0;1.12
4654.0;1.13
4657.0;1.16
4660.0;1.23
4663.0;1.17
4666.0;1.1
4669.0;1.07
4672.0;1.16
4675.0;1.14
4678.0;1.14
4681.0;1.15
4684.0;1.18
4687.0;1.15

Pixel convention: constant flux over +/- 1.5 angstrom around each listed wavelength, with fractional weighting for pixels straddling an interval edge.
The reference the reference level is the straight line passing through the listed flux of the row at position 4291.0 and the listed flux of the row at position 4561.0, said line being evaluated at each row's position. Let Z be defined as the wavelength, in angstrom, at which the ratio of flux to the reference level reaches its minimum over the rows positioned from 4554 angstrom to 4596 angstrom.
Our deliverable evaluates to 4582.0 angstrom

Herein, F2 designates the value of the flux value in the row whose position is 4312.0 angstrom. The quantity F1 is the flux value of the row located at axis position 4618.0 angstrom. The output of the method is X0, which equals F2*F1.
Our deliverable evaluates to 0.8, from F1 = 1.13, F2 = 0.732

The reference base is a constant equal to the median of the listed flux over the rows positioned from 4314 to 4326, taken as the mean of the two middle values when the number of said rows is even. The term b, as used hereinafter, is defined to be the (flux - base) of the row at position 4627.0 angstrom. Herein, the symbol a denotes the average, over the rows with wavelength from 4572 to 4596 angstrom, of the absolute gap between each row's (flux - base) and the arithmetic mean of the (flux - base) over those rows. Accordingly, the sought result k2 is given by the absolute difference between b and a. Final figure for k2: 0.133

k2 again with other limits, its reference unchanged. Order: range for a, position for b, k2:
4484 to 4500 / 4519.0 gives 0.112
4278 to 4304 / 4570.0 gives 0.104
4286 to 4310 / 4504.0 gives 0.109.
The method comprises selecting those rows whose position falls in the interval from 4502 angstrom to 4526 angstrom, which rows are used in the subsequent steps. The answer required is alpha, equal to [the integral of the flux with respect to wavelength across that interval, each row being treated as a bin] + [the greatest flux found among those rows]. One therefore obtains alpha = 28.8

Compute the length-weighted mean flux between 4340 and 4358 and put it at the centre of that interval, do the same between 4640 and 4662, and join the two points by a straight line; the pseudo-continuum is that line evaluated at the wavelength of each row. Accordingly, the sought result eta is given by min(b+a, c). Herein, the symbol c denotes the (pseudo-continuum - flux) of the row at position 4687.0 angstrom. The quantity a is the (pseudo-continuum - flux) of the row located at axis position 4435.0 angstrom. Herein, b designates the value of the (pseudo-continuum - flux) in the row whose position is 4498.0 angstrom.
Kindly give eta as -0.083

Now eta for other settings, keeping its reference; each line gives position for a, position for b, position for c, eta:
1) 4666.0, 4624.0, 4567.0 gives -0.063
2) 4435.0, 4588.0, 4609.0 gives -0.057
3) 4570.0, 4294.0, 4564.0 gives -0.037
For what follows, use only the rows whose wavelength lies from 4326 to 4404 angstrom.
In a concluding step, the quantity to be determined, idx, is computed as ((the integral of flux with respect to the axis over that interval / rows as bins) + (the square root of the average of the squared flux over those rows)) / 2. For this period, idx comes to 38.9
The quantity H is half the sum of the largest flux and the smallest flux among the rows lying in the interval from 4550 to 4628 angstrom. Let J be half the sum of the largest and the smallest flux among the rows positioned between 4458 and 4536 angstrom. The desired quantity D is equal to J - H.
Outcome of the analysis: -0.1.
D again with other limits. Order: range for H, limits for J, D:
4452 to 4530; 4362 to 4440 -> -0.2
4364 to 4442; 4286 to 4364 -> -0.1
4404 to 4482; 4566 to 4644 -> 0.2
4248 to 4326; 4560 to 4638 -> 0.3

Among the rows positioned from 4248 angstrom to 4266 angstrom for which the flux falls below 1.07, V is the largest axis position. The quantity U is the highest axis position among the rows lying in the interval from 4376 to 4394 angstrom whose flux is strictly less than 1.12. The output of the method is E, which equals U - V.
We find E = 129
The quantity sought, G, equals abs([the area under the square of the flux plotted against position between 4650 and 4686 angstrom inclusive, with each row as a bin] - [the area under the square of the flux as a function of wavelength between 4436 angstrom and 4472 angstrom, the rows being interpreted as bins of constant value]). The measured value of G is 7.1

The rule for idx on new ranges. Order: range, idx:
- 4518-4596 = 44.2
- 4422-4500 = 42.8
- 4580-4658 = 45.5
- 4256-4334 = 34.5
